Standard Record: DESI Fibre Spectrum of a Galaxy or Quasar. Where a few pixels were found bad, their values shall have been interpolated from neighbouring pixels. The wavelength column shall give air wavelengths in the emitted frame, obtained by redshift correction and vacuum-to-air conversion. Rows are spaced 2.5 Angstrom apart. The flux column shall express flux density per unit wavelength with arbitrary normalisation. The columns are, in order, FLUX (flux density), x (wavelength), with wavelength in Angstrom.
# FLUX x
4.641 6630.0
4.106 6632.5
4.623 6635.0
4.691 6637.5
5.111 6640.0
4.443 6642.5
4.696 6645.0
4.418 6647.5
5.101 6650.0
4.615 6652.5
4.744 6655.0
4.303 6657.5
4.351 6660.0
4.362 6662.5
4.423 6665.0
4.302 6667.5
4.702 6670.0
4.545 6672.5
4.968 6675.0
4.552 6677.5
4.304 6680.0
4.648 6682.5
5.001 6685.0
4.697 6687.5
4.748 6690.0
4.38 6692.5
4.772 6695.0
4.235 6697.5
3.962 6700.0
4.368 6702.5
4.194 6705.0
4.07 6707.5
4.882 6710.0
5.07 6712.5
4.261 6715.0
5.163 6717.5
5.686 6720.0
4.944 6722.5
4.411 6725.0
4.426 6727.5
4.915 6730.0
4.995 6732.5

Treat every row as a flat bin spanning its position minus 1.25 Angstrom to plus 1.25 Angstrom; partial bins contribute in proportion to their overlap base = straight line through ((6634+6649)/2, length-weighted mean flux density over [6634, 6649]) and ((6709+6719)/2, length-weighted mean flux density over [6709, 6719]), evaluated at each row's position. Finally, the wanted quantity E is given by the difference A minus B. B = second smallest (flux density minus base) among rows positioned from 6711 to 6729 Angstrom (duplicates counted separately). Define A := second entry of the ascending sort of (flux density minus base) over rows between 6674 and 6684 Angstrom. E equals 0.3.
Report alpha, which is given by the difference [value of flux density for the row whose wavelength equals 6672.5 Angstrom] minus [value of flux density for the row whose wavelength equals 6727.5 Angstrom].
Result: 0.1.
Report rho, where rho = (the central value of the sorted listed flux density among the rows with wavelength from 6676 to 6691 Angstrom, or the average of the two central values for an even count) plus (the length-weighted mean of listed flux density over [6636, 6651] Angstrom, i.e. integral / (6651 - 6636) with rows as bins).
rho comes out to 9.41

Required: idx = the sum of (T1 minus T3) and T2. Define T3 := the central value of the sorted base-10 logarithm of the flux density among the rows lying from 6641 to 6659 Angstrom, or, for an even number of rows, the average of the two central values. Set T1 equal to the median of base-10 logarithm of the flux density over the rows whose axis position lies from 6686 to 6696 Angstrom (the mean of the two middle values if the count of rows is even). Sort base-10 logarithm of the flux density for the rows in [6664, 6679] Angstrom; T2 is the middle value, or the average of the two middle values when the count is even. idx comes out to 0.67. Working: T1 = 0.67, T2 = 0.658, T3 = 0.66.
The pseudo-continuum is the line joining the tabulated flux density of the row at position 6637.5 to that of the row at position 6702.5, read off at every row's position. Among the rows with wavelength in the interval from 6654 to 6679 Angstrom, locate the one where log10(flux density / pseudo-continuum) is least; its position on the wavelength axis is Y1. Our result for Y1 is 6657.5 Angstrom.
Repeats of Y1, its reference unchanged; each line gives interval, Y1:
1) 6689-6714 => 6700.0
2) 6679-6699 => 6680.0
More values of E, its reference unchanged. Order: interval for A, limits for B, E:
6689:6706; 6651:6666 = -0.3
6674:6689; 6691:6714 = 0.6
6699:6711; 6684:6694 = -0.7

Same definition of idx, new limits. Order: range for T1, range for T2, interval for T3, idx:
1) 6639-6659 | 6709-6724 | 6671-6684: 0.71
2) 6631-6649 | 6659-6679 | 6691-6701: 0.68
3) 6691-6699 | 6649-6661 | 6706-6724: 0.61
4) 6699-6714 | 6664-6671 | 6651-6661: 0.63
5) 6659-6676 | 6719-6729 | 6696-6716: 0.69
